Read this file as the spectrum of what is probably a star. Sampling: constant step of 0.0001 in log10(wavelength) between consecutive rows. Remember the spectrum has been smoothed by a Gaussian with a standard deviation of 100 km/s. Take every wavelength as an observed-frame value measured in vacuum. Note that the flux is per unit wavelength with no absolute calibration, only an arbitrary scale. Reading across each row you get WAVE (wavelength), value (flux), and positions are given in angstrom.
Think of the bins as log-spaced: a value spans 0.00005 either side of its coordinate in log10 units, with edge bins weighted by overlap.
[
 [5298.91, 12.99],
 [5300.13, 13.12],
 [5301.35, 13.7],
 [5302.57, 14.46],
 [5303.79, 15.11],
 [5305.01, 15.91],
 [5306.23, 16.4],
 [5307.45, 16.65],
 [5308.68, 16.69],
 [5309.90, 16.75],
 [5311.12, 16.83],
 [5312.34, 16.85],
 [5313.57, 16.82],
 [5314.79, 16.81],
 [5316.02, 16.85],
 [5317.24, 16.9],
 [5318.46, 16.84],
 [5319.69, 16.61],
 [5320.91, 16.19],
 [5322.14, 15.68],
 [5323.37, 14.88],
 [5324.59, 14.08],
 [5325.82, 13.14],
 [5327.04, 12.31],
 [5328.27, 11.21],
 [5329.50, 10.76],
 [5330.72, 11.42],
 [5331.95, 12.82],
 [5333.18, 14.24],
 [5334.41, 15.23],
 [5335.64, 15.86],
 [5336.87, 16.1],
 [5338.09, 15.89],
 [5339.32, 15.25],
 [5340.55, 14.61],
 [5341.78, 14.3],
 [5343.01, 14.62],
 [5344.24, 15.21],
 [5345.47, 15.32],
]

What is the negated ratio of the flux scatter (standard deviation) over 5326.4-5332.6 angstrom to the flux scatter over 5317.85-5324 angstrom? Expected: -1.07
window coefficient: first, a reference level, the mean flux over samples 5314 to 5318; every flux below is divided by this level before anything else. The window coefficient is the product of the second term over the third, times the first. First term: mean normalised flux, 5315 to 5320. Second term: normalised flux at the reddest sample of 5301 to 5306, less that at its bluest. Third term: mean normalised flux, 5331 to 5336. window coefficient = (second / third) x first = 0.15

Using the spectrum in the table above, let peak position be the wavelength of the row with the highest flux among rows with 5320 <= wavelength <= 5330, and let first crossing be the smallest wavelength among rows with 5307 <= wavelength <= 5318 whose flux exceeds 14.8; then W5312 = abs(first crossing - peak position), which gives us 13.5 angstrom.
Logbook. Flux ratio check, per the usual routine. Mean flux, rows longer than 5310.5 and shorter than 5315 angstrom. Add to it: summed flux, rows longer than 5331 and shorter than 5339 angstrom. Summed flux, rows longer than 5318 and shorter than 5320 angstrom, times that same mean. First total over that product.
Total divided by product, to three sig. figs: 0.190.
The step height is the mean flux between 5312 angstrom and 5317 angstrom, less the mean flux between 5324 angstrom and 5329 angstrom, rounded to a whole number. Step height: 4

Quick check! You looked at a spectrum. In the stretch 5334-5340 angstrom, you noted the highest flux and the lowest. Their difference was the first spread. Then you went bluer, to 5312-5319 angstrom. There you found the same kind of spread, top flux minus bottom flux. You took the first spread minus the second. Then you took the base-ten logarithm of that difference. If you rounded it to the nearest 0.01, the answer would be -0.11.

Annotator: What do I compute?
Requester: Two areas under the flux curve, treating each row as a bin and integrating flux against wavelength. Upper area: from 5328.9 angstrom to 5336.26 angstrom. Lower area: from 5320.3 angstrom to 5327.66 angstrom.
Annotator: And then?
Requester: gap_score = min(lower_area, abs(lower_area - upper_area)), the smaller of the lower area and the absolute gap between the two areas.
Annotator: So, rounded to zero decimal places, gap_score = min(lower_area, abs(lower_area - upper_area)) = 7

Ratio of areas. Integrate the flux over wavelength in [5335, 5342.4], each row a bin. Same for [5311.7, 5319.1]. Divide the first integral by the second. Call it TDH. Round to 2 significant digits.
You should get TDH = 0.91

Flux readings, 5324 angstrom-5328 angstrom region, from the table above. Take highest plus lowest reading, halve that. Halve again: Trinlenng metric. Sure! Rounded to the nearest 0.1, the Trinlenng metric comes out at 6.6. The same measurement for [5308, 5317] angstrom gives 8.4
